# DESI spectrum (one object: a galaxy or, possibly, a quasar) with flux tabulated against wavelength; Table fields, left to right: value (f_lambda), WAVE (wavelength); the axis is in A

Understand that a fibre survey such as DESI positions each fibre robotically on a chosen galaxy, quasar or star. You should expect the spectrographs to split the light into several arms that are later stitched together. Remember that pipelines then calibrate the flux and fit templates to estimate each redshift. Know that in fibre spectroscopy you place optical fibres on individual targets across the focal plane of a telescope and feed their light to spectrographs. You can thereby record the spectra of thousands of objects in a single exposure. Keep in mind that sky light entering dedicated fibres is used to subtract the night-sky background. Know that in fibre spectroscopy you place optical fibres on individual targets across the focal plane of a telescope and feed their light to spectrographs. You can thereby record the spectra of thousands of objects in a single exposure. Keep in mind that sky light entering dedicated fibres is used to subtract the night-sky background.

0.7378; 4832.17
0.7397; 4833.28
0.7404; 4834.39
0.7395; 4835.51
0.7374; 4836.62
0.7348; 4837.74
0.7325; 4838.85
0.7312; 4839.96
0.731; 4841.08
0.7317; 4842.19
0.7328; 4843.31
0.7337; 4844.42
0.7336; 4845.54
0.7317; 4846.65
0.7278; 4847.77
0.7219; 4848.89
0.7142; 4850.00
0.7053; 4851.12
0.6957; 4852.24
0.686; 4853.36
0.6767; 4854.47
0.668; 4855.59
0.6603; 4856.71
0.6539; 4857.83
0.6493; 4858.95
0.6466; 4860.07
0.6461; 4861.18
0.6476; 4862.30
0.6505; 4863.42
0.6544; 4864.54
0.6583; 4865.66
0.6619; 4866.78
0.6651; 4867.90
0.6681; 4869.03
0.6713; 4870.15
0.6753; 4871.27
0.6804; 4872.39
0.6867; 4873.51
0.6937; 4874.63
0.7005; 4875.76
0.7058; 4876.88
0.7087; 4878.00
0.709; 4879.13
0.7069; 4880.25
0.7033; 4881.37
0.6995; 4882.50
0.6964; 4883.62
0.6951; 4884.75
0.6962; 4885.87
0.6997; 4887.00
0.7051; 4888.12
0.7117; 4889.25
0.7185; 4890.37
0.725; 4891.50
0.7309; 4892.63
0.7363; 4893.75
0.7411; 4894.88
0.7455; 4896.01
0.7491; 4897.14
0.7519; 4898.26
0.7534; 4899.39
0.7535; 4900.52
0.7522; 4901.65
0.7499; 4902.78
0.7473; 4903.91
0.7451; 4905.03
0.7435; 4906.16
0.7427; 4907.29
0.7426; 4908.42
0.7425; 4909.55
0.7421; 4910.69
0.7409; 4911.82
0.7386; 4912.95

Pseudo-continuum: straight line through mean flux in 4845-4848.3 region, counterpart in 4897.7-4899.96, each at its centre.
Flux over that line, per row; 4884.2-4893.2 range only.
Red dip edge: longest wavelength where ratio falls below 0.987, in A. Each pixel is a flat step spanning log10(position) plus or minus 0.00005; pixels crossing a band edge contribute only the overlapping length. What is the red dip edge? 4892.63 A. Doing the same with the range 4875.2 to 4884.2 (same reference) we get 4883.62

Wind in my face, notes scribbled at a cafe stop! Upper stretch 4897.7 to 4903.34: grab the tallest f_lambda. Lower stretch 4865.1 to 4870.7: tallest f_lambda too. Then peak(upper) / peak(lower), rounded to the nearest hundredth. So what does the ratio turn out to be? 1.12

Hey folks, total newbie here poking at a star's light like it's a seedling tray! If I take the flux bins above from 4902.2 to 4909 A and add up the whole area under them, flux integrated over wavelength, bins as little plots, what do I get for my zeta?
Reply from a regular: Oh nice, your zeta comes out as 5.1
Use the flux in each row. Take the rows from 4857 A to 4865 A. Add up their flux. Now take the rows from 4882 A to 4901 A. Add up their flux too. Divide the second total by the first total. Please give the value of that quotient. 2.7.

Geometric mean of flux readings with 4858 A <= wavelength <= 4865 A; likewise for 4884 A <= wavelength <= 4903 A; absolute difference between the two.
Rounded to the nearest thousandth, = 0.081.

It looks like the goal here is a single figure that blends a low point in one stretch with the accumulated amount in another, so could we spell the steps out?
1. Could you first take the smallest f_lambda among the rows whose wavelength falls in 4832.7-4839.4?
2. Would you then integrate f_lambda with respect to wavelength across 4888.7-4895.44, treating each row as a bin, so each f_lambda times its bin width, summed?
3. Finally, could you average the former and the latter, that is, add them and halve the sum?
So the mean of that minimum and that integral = 2.82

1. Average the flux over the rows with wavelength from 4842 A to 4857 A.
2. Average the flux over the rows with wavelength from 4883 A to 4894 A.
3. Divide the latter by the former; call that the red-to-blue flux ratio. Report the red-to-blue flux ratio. 1.00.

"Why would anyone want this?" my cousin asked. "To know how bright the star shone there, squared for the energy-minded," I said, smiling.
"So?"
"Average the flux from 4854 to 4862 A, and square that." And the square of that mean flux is 0.43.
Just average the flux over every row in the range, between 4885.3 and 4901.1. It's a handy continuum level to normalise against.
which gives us 0.73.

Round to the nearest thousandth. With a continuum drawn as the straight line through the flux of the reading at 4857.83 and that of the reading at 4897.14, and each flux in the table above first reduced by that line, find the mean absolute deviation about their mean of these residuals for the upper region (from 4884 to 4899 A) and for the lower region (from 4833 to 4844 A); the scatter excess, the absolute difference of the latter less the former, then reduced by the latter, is -0.009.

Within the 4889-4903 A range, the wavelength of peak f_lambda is 4900.52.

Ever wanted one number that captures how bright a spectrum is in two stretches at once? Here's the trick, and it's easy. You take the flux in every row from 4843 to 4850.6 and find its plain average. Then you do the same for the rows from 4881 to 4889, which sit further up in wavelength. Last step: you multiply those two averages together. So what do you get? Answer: 0.509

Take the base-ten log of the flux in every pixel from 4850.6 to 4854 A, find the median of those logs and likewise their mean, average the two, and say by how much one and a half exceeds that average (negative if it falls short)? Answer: 1.66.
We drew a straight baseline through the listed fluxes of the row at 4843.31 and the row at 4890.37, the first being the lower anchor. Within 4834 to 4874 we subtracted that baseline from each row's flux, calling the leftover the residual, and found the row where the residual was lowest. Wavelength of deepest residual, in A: 4861.18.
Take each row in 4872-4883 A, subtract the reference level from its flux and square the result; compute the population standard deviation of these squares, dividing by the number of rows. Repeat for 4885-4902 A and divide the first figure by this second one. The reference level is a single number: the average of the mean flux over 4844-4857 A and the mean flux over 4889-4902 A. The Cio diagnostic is 1.4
